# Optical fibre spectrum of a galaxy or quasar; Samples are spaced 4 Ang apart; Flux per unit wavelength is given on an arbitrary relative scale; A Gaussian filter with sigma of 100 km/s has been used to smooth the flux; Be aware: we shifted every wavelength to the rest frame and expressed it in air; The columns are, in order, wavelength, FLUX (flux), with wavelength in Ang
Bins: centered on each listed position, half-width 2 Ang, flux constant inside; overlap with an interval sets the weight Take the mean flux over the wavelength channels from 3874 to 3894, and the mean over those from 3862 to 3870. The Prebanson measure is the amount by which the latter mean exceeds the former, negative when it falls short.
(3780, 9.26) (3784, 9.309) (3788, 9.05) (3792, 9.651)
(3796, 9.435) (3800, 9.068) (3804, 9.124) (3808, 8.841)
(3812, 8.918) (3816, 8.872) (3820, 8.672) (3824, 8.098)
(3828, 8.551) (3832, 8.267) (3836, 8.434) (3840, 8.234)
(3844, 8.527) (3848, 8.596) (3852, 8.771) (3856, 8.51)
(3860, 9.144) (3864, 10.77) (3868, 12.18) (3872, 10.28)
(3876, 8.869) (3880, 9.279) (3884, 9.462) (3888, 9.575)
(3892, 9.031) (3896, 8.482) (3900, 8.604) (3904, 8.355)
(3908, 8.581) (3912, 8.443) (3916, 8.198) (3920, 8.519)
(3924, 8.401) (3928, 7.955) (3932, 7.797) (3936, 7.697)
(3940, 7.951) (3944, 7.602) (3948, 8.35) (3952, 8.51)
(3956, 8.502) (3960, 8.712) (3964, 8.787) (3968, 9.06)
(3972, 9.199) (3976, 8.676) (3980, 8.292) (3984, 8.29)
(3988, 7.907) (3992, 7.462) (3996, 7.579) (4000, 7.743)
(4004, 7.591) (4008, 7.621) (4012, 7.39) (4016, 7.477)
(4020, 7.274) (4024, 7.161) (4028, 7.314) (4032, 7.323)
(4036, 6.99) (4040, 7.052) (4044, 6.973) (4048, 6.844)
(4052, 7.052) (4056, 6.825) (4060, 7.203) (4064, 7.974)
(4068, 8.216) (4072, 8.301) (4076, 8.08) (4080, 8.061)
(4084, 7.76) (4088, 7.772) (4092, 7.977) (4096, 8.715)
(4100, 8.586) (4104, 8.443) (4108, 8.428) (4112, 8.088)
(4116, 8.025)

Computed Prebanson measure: 2.2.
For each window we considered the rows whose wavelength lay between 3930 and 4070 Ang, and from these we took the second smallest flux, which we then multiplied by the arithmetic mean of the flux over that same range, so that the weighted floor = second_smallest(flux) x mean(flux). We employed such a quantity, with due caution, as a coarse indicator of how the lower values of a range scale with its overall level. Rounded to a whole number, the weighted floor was 53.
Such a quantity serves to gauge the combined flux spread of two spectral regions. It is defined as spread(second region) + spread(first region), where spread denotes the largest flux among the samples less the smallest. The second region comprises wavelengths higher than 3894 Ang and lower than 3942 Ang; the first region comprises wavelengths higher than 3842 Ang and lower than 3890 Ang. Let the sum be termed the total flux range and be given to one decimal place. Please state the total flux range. 4.6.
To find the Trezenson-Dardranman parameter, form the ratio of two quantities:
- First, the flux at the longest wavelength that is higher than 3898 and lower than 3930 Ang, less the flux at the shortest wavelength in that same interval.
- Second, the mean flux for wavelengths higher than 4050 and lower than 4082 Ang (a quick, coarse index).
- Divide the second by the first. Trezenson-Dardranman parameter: -12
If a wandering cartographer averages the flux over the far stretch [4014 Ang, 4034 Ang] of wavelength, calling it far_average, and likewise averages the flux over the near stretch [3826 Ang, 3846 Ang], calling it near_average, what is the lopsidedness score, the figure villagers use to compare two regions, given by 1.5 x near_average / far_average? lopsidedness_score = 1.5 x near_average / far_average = 1.72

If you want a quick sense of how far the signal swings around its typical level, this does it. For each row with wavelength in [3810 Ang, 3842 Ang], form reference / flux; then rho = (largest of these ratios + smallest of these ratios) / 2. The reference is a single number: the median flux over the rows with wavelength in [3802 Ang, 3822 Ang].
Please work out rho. 1.05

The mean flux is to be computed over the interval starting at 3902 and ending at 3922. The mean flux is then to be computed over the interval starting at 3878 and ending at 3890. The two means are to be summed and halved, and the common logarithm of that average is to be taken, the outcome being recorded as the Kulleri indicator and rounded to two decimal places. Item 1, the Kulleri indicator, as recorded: 0.95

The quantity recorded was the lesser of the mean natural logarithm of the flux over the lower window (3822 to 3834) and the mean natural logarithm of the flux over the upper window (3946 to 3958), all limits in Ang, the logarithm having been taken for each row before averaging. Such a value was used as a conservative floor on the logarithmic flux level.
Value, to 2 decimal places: 2.12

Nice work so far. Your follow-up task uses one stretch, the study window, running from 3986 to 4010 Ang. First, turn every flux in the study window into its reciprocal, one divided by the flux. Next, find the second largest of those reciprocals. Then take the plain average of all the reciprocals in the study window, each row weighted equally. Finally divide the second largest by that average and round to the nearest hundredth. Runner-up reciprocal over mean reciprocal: 1.01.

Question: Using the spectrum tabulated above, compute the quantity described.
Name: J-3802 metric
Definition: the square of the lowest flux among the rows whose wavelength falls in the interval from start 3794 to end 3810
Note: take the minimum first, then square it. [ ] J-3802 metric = 78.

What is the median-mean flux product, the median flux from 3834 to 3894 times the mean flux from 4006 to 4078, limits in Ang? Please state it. 67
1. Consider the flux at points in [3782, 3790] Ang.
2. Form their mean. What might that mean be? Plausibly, 9.18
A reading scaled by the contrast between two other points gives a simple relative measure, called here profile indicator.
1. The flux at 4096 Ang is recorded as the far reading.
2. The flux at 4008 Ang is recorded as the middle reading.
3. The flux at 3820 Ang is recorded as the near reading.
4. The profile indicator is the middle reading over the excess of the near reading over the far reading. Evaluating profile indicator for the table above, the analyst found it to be -177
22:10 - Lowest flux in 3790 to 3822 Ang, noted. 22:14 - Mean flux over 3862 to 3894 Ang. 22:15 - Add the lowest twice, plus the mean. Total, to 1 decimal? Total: 27.3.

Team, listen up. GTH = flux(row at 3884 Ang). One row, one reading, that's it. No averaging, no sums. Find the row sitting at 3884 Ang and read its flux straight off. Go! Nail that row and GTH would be 9.462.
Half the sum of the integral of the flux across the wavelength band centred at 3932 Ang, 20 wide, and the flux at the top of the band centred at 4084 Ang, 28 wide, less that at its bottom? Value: 80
